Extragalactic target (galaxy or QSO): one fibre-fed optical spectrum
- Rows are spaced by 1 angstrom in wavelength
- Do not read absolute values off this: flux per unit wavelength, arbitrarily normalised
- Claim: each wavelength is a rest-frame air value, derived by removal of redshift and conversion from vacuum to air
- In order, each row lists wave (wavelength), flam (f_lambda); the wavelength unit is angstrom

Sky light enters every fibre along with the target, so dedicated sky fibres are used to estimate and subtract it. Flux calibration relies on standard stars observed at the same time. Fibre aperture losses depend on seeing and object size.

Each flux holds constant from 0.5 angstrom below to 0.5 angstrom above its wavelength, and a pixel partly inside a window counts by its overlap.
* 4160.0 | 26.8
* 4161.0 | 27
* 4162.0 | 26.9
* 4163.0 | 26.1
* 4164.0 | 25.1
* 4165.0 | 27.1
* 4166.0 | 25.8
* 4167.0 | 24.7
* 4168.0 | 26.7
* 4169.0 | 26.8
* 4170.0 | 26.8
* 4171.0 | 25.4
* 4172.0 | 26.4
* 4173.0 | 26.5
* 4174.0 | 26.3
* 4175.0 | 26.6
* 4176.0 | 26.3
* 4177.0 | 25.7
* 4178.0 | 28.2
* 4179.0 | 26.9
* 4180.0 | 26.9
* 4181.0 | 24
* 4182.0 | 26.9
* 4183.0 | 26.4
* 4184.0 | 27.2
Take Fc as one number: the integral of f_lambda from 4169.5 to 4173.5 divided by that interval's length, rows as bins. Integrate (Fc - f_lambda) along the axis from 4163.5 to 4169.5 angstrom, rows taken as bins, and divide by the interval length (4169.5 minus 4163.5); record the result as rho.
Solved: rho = 0.24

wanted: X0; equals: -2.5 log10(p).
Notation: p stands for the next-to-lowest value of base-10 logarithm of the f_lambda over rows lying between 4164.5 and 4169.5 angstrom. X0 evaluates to -0.374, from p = 1.41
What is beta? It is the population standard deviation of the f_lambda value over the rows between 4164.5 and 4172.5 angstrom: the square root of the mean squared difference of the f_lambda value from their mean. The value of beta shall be 0.78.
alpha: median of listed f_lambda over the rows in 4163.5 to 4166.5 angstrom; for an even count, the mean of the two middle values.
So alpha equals 25.80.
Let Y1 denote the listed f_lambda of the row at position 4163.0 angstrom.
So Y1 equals 26.1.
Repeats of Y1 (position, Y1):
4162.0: 26.9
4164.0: 25.1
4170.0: 26.8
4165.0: 27.1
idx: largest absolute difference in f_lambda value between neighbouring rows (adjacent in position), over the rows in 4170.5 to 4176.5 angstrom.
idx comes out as 1.0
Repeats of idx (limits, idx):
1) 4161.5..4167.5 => 2.0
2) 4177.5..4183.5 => 2.9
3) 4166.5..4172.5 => 2.0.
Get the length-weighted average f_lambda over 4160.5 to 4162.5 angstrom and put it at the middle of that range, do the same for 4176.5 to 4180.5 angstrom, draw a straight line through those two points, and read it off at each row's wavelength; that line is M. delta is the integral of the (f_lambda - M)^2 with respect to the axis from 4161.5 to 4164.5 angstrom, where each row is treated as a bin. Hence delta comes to 4.1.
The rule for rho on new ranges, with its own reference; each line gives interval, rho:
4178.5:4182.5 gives 0.10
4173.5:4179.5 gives -0.39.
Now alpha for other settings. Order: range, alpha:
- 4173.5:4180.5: 26.60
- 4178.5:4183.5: 26.90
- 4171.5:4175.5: 26.45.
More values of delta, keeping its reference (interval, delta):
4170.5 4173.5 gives 2.8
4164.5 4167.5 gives 6.4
